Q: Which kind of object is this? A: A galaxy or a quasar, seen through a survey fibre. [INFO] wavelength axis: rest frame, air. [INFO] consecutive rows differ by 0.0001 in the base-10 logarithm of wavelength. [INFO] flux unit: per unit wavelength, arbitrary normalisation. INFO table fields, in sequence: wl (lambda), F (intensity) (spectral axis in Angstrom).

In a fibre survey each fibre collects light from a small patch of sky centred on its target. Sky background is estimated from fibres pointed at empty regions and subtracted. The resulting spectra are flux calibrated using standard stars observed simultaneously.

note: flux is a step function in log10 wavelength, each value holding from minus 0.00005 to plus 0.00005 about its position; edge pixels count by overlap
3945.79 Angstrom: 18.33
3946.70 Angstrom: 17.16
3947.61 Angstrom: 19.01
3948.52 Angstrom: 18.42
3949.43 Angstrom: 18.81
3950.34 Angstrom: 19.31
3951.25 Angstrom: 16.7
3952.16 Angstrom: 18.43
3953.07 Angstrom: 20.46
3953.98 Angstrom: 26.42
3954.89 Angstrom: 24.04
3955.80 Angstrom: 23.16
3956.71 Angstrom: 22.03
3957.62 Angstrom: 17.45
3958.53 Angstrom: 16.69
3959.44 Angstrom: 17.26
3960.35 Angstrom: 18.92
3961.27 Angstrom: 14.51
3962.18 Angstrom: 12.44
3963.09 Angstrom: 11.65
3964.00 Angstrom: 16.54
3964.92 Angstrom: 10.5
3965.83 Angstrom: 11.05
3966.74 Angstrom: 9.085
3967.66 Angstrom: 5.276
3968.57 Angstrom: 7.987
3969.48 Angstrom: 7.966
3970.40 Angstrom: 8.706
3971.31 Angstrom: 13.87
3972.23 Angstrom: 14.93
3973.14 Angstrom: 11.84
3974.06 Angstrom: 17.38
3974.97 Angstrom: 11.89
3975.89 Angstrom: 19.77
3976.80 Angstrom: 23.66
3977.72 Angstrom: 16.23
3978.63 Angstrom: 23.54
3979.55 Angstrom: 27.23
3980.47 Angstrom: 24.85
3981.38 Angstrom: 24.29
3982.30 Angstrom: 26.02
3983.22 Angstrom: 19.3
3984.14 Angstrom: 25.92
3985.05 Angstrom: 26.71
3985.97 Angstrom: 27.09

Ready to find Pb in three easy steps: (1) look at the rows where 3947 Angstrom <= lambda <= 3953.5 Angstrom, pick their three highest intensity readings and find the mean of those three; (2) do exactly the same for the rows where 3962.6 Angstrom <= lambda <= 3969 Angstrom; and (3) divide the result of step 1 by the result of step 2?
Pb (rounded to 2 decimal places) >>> 1.50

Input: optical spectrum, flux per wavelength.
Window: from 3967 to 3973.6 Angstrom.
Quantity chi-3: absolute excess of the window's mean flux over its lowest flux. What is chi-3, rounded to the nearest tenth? 4.8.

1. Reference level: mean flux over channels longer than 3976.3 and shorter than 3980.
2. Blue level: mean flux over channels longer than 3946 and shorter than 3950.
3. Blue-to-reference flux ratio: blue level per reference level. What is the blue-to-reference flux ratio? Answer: 0.81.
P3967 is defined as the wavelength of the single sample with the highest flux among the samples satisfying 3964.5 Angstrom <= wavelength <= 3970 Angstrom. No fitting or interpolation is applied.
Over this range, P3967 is 3965.83 Angstrom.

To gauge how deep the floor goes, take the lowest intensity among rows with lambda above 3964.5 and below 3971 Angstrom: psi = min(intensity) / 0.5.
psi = 11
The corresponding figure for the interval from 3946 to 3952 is 33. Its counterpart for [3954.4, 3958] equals 35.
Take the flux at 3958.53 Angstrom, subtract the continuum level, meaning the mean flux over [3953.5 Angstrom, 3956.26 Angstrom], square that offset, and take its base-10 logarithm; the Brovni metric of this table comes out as 1.8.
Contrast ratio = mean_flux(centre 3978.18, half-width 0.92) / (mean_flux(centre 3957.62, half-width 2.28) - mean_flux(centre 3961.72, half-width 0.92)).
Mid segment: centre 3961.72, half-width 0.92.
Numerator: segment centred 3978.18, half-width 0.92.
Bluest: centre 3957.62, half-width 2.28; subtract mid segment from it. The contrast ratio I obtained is 3.4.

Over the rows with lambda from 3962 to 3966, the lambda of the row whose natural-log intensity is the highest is 3964.00 Angstrom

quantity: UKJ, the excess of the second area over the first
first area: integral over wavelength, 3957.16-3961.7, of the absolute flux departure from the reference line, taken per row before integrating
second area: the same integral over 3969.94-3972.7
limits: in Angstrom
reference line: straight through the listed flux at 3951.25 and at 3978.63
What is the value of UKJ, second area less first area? 17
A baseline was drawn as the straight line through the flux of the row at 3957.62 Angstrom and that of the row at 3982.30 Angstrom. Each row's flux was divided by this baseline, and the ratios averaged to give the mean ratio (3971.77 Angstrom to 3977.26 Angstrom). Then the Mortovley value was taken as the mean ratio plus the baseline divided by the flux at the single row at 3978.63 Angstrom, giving 1.76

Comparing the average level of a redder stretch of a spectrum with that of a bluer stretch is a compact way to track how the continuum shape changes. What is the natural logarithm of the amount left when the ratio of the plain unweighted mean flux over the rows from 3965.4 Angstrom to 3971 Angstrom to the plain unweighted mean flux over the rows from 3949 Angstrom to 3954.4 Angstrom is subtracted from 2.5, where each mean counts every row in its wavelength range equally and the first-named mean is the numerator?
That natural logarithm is 0.7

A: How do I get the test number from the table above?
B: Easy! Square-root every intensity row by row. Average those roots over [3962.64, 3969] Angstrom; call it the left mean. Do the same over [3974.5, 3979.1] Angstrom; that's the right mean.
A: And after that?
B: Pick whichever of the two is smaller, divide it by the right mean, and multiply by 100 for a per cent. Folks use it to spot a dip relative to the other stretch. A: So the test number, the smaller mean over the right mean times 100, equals 73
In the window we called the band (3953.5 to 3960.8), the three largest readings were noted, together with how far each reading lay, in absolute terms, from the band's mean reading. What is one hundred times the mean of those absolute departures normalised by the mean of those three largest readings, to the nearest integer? 13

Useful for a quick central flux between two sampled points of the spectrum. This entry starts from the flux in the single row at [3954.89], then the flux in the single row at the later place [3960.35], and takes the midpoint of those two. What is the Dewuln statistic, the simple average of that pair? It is 21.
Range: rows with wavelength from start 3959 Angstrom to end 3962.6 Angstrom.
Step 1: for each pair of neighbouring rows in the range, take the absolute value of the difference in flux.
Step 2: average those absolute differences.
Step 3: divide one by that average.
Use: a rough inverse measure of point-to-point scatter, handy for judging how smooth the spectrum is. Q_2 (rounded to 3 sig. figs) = 0.369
